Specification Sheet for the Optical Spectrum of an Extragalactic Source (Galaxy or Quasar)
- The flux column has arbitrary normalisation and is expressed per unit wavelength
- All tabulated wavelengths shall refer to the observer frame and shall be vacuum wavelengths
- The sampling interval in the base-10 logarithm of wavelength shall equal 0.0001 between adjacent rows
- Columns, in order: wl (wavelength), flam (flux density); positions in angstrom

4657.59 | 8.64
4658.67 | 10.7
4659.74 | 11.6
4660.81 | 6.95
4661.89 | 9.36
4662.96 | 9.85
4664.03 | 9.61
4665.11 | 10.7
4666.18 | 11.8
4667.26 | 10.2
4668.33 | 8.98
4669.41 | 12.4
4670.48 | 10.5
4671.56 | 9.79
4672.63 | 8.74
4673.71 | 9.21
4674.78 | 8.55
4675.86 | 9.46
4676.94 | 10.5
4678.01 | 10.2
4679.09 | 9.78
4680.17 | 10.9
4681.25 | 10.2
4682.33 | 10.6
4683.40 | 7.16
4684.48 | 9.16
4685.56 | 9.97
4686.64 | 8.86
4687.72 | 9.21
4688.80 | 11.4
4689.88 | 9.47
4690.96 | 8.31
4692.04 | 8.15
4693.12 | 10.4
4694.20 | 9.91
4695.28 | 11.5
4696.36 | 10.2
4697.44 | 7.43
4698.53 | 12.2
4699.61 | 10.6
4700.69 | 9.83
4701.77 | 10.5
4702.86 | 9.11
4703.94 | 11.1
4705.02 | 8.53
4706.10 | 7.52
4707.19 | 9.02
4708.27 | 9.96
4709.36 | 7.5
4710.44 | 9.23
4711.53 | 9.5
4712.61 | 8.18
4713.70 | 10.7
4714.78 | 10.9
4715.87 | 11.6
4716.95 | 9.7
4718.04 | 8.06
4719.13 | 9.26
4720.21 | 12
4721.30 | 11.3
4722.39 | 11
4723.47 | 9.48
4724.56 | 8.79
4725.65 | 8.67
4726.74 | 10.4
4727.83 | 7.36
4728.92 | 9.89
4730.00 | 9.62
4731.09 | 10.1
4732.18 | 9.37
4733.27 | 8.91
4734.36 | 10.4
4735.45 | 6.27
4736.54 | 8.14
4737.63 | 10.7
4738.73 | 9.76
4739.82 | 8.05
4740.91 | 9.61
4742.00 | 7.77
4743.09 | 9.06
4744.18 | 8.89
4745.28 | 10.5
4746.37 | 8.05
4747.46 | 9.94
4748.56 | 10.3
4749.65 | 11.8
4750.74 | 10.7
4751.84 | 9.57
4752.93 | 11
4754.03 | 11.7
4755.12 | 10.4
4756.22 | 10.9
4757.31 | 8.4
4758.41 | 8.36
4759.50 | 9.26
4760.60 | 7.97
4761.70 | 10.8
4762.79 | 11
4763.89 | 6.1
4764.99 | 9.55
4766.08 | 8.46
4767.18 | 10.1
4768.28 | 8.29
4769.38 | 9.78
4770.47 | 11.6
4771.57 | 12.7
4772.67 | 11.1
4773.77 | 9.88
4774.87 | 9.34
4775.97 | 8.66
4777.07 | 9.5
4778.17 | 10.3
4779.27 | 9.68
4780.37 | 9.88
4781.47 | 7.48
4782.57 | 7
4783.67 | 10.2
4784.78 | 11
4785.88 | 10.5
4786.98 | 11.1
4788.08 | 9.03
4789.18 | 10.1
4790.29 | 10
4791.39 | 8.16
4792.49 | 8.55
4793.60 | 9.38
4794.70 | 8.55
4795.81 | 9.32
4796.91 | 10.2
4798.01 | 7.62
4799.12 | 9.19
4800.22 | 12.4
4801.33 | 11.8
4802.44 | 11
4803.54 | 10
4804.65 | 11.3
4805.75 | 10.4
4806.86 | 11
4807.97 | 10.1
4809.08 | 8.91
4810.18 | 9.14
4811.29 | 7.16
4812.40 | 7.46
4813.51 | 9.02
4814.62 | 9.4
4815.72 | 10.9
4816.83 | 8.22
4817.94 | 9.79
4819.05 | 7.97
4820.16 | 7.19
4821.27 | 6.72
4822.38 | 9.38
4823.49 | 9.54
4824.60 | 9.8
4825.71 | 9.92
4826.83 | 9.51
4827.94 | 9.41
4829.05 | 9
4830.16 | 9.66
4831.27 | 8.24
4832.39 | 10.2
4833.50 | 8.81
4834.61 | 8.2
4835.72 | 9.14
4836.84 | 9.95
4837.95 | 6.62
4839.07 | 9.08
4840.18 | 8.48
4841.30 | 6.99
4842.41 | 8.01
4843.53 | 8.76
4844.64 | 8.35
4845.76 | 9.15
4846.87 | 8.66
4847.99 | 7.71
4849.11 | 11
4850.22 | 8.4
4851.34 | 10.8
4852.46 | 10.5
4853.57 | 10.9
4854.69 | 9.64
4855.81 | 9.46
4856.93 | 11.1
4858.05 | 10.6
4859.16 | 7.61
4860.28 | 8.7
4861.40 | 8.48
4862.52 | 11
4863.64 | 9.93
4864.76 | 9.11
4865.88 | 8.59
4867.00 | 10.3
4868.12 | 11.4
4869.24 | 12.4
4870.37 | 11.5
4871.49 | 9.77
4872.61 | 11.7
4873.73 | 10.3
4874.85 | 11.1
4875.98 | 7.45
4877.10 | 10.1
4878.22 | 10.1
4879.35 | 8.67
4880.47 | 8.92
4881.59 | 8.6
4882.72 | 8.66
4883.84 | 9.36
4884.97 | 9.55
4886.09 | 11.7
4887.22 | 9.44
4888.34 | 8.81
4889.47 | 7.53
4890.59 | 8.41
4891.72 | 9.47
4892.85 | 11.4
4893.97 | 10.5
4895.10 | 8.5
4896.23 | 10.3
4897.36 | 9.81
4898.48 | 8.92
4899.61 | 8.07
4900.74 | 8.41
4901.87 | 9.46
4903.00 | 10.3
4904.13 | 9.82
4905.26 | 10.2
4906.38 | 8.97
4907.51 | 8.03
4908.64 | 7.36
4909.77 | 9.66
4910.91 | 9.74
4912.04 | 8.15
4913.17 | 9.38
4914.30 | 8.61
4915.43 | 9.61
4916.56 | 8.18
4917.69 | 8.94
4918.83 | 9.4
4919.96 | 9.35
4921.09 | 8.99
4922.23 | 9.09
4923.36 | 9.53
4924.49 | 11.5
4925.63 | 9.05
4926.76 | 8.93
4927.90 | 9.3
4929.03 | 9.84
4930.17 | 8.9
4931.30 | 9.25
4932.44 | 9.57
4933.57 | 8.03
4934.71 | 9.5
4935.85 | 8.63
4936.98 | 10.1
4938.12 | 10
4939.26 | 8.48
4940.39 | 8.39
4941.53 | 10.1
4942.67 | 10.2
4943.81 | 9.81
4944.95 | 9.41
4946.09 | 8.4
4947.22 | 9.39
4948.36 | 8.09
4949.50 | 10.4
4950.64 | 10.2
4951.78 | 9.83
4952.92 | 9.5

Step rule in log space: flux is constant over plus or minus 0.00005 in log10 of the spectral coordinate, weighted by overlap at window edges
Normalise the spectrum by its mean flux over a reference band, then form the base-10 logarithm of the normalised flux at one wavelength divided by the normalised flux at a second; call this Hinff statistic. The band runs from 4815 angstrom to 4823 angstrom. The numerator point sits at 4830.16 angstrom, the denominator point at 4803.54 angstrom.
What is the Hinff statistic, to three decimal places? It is -0.015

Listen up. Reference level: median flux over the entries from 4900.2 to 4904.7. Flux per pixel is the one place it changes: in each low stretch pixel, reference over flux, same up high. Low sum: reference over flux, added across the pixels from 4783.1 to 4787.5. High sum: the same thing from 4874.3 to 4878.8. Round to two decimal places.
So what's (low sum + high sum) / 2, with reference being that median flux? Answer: 3.84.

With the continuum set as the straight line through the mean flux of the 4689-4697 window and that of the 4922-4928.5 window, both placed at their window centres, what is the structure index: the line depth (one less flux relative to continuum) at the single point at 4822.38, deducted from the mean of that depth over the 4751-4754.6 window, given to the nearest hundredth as -0.14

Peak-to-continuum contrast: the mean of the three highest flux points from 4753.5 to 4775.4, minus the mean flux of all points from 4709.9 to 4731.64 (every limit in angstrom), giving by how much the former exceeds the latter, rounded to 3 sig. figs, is 2.21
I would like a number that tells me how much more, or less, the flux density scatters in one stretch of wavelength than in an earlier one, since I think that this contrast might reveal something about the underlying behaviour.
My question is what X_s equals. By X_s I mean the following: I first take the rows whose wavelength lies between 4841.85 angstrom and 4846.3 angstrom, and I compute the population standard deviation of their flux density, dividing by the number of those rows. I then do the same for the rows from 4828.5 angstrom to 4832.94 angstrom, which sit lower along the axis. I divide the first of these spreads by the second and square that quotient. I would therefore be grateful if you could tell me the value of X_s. 0.34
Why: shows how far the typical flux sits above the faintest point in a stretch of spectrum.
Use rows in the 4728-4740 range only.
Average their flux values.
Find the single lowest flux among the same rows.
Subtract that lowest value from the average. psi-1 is 2.9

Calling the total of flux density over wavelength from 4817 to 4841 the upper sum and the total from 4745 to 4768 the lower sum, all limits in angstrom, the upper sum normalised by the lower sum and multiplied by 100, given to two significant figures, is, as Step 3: 91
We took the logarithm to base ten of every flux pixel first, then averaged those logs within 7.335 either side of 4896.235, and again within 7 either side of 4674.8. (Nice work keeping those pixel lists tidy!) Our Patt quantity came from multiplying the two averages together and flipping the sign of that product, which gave -0.96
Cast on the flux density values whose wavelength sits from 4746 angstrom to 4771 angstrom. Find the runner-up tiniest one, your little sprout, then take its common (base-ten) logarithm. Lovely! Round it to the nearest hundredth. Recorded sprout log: 0.90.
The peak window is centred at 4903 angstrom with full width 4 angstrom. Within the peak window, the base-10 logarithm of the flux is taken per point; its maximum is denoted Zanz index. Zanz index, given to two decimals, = 1.01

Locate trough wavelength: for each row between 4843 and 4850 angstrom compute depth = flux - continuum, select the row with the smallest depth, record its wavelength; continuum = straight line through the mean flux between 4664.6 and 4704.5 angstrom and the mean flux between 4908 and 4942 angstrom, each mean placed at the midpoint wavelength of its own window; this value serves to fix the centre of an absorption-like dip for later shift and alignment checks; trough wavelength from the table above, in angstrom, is 4847.99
